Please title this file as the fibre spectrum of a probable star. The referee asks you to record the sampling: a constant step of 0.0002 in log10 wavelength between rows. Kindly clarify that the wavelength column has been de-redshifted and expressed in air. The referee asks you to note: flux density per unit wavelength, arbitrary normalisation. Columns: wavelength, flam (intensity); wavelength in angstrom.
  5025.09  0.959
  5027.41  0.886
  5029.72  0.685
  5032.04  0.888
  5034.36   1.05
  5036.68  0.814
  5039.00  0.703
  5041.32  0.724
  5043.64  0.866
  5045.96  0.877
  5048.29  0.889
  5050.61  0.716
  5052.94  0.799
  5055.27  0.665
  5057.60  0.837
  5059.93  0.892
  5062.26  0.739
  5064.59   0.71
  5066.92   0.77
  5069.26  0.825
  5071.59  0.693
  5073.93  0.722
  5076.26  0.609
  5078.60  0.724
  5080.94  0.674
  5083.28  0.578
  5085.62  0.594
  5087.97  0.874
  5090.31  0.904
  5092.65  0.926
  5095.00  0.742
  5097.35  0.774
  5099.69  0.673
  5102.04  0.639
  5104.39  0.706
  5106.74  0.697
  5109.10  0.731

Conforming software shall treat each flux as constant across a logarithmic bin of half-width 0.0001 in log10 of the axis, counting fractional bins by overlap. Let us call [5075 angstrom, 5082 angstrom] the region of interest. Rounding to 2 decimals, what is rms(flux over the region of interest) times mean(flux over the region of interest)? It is 0.45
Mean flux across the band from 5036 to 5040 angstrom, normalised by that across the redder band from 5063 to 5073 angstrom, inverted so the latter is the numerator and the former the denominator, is 0.99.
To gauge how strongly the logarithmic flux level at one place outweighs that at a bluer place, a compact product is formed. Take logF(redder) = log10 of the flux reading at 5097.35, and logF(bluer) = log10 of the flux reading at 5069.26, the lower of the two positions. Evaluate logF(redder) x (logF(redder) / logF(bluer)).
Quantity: -0.15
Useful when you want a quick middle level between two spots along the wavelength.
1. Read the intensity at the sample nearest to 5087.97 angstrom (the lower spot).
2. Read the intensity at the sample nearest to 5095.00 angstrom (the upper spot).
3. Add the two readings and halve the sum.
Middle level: 0.808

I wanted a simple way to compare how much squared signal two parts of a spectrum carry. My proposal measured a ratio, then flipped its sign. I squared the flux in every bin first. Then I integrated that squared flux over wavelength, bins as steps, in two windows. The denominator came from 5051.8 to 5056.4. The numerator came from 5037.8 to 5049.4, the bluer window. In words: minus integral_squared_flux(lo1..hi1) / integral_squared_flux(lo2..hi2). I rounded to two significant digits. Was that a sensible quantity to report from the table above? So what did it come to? -3.1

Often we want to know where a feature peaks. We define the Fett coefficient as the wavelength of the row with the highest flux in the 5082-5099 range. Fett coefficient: 5092.65 angstrom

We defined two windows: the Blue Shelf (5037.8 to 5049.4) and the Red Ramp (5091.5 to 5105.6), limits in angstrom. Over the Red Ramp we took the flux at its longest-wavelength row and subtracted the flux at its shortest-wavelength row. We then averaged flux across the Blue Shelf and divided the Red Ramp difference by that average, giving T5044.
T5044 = -0.27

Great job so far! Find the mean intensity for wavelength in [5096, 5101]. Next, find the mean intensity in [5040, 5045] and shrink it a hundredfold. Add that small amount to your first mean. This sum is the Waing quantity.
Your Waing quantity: 0.73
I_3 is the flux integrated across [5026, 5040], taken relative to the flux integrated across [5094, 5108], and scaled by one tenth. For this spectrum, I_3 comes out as 0.12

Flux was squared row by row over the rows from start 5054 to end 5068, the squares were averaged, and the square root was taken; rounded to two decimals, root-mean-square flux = 0.77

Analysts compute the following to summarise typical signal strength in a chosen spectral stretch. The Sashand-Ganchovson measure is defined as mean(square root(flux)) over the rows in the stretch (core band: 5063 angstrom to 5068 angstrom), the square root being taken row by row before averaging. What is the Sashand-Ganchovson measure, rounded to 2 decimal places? 0.86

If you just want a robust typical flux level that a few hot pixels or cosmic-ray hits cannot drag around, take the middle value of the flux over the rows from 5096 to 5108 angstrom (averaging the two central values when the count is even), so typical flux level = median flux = 0.697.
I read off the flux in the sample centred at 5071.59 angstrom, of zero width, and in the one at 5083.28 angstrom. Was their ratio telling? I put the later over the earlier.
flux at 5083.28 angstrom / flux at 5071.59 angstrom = 0.83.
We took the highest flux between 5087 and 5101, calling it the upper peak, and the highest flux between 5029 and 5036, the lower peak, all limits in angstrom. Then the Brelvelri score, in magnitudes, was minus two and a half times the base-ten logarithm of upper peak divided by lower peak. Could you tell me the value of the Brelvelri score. 0.14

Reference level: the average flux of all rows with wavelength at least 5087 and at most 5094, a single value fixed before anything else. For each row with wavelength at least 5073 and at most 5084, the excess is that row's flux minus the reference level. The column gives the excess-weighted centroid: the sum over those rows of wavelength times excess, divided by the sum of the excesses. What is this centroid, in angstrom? 5079.0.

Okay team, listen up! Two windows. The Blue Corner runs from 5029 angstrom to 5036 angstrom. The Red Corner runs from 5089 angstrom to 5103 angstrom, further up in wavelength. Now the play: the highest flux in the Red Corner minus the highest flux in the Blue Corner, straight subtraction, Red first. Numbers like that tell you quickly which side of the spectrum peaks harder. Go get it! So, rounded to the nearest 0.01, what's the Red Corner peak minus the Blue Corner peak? -0.12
